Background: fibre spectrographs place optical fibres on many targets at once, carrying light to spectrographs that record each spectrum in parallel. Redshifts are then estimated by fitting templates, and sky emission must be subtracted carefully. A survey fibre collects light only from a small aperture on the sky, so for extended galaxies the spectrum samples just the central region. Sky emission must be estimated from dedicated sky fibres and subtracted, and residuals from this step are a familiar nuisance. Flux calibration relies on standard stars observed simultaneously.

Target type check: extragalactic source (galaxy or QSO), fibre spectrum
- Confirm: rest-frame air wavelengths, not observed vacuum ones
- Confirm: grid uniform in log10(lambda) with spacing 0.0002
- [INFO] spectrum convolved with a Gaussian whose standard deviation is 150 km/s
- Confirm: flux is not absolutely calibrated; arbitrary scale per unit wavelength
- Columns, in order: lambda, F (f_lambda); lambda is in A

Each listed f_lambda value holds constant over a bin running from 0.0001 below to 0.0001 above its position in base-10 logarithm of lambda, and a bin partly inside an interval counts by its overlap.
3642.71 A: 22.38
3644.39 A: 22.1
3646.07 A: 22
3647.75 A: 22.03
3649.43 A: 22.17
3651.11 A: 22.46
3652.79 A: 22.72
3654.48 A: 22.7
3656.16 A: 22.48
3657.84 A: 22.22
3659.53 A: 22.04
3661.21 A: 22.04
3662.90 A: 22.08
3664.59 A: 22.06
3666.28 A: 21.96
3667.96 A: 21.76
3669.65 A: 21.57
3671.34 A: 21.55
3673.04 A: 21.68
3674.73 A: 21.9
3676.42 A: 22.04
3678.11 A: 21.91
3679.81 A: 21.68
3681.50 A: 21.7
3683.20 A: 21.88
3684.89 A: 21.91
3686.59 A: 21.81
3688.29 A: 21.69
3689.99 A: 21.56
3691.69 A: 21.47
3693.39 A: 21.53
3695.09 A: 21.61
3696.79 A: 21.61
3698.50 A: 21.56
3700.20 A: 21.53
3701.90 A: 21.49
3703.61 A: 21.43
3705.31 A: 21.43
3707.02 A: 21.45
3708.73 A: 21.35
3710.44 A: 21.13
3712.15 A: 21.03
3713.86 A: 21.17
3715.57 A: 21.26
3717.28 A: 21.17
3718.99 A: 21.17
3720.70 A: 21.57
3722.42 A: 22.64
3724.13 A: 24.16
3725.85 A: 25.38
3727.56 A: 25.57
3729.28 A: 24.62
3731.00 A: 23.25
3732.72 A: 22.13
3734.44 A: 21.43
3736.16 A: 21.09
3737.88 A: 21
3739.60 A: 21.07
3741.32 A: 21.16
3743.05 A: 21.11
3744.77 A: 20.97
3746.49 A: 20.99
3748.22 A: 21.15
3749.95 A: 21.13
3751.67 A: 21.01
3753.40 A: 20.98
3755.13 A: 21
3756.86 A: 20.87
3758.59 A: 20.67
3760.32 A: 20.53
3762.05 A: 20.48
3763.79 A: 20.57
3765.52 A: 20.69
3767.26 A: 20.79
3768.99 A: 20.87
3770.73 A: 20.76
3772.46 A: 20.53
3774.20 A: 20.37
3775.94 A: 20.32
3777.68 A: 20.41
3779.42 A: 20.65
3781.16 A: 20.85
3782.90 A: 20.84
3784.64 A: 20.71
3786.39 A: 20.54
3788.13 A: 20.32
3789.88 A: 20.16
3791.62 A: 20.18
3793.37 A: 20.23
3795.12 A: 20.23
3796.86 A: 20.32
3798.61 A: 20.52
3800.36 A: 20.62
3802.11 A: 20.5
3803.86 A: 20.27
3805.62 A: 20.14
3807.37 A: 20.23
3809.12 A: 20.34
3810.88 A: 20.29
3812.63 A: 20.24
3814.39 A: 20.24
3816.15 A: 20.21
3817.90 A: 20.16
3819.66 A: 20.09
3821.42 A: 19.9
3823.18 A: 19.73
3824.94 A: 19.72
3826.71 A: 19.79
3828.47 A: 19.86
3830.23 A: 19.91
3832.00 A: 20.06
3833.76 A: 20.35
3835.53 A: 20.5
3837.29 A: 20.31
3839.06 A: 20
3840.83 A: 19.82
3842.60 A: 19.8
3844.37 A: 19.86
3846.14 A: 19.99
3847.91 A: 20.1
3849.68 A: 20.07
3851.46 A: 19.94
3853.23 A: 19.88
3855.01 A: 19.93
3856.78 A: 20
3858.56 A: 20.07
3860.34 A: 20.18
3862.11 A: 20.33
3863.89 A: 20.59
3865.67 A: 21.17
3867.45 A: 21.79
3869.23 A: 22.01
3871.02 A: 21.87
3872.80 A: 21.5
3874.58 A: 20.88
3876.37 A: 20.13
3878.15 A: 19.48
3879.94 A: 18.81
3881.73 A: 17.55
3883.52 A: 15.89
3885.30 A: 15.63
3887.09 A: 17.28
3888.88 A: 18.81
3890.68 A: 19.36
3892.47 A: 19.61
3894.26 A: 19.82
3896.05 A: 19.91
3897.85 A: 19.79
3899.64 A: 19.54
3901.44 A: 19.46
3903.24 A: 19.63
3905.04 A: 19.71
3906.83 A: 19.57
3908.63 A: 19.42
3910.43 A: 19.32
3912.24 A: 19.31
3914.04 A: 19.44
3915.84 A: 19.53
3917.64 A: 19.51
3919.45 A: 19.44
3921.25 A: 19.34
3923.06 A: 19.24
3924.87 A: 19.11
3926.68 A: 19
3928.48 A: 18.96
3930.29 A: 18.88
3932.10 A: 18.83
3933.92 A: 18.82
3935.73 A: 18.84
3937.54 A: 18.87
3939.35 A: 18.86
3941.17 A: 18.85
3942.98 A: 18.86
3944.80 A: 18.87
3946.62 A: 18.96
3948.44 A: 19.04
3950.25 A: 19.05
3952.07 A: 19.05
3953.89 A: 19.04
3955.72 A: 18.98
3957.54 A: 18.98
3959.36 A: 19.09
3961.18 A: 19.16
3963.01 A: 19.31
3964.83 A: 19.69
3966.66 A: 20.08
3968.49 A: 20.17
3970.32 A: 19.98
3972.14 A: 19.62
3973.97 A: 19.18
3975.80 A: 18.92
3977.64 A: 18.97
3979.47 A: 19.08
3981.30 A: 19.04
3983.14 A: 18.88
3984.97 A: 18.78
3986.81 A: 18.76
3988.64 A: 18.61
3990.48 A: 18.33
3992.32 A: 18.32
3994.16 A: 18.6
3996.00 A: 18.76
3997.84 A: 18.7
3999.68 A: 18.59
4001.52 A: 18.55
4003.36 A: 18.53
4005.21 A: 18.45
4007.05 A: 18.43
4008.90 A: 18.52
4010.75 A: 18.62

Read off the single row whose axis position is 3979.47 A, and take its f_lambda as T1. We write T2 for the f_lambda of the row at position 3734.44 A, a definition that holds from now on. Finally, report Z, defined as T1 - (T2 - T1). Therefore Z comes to 16.7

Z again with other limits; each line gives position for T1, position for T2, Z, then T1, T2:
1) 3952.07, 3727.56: 12.5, 19.05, 25.57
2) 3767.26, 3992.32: 23.3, 20.79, 18.32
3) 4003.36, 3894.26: 17.2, 18.53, 19.82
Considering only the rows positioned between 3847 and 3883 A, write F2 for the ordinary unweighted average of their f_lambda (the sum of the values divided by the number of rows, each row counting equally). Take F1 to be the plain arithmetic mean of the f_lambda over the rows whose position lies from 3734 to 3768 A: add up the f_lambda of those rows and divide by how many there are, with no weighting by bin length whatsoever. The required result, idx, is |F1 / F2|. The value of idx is 1.03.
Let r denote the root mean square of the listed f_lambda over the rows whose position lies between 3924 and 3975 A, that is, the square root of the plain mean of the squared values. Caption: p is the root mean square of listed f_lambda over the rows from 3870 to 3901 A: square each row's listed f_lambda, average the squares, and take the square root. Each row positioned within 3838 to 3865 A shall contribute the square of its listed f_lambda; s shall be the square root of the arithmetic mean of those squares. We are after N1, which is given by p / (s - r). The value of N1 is 22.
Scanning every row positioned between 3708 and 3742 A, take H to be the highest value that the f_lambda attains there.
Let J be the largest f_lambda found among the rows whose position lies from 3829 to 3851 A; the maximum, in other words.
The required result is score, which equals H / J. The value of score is 1.25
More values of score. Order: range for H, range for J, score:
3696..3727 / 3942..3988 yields 1.26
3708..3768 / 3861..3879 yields 1.16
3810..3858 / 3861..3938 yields 0.93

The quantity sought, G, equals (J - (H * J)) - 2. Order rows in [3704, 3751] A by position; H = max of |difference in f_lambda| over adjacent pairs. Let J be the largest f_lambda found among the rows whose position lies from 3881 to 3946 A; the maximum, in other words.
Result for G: -12.4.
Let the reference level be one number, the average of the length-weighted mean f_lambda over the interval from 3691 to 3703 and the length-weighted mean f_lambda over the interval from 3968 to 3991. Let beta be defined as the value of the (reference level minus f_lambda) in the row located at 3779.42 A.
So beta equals -0.3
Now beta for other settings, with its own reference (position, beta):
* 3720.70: -1.3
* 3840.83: 0.5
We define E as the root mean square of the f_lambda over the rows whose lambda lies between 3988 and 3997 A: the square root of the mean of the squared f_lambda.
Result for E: 18.5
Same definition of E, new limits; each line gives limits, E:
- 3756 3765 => 20.6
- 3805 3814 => 20.2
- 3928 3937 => 18.9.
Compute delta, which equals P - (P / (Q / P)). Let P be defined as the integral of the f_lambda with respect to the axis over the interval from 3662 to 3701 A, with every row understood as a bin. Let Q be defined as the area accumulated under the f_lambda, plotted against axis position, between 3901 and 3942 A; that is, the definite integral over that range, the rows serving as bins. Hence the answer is -65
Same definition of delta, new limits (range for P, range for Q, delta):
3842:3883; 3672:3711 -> 14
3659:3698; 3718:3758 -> 28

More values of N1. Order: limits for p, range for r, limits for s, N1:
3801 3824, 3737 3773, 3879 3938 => -11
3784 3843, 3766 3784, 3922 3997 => -13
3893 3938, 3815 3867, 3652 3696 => 11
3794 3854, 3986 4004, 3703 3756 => 6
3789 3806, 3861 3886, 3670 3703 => 12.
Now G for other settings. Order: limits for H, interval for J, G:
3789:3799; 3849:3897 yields 15.6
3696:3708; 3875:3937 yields 16.9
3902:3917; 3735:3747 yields 16.0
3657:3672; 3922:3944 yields 13.4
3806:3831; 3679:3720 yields 15.7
